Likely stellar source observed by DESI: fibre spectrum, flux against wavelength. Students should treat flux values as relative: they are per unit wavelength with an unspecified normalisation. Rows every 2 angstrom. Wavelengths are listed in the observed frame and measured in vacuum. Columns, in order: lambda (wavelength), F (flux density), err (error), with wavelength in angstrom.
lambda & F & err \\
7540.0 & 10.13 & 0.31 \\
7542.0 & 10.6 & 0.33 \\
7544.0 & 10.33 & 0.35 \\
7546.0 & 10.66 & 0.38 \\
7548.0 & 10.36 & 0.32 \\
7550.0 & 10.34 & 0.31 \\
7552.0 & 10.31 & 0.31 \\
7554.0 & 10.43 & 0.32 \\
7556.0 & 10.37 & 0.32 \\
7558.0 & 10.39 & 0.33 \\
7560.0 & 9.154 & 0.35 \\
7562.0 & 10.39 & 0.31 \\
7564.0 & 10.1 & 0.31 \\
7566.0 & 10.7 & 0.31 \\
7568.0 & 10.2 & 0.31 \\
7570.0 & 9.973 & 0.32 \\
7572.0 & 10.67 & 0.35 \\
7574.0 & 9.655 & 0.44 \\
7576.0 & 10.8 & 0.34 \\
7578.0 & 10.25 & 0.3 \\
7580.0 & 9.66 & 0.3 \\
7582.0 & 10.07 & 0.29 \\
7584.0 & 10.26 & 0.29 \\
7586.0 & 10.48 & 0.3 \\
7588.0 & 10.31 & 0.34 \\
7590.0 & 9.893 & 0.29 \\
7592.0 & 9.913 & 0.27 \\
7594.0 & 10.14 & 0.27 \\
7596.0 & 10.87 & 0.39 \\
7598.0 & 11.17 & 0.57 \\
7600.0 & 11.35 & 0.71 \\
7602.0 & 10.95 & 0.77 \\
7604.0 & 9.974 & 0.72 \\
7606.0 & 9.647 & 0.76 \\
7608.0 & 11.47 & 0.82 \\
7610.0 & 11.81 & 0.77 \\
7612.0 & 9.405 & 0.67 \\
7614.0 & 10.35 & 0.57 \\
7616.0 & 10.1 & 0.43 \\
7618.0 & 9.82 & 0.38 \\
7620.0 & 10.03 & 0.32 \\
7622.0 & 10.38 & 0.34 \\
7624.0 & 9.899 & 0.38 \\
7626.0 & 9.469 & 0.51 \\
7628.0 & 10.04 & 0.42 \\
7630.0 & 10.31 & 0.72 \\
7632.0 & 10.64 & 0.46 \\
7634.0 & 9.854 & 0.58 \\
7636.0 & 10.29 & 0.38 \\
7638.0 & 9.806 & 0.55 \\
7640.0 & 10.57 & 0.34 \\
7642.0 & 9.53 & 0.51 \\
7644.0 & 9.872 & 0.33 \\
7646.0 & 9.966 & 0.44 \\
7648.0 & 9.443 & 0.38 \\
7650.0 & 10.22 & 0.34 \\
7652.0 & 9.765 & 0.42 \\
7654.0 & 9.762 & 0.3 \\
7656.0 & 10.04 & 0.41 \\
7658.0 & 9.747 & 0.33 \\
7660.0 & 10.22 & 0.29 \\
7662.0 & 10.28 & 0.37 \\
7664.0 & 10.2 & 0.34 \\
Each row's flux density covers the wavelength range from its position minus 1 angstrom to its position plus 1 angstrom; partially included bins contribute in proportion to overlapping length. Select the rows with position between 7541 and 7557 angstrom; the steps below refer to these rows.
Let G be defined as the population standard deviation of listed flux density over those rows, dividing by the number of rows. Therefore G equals 0.12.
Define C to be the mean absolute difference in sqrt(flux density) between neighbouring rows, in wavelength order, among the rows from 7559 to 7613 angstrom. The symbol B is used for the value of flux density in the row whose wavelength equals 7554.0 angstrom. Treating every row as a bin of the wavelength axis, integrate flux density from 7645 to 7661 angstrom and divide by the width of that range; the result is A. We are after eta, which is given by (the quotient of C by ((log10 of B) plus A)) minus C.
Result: -0.087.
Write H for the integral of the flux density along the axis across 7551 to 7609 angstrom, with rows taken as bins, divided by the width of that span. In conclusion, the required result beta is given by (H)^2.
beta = 106.7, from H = 10.33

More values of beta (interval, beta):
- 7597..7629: 107.5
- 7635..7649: 98.5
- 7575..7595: 103.6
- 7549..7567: 104.9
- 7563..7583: 104.2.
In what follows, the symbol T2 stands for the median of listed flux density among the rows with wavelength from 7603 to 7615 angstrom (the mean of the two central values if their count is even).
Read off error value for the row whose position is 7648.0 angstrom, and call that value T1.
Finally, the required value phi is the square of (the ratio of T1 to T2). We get 0.0014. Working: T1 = 0.380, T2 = 10.2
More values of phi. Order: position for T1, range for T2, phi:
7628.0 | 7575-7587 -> 0.0017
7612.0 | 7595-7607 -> 0.0038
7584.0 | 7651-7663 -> 0.0009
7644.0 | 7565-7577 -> 0.0010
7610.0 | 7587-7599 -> 0.0057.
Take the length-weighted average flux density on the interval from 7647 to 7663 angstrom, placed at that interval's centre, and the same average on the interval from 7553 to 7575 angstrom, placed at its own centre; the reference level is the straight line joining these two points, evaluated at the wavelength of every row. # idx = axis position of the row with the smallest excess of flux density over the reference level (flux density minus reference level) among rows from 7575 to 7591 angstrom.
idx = 7580.0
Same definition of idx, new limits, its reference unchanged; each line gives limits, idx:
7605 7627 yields 7612.0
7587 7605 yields 7590.0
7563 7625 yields 7612.0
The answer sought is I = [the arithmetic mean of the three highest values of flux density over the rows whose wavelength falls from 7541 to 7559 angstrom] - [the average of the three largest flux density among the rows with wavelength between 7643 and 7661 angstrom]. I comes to 0.40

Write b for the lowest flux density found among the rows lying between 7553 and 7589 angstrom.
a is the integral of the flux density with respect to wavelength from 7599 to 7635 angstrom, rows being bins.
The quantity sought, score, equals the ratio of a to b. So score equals 40.5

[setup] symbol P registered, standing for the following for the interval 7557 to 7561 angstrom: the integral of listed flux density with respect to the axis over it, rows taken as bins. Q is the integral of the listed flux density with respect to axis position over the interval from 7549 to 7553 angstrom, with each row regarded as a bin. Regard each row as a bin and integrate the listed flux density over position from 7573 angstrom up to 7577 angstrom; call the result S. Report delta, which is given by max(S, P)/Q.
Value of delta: 0.991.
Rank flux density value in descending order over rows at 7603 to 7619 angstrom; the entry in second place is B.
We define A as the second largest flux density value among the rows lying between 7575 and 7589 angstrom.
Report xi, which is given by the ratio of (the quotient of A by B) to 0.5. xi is 1.83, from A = 10.48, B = 11.47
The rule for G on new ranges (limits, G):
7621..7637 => 0.34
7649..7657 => 0.19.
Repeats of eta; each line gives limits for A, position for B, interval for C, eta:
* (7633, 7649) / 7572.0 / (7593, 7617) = -0.110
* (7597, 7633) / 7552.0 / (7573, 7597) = -0.061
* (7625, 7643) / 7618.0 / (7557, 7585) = -0.096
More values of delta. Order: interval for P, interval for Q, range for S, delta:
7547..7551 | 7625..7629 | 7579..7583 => 1.061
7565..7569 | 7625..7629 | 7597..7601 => 1.154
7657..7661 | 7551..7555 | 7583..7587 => 1.000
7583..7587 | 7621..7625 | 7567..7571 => 1.023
